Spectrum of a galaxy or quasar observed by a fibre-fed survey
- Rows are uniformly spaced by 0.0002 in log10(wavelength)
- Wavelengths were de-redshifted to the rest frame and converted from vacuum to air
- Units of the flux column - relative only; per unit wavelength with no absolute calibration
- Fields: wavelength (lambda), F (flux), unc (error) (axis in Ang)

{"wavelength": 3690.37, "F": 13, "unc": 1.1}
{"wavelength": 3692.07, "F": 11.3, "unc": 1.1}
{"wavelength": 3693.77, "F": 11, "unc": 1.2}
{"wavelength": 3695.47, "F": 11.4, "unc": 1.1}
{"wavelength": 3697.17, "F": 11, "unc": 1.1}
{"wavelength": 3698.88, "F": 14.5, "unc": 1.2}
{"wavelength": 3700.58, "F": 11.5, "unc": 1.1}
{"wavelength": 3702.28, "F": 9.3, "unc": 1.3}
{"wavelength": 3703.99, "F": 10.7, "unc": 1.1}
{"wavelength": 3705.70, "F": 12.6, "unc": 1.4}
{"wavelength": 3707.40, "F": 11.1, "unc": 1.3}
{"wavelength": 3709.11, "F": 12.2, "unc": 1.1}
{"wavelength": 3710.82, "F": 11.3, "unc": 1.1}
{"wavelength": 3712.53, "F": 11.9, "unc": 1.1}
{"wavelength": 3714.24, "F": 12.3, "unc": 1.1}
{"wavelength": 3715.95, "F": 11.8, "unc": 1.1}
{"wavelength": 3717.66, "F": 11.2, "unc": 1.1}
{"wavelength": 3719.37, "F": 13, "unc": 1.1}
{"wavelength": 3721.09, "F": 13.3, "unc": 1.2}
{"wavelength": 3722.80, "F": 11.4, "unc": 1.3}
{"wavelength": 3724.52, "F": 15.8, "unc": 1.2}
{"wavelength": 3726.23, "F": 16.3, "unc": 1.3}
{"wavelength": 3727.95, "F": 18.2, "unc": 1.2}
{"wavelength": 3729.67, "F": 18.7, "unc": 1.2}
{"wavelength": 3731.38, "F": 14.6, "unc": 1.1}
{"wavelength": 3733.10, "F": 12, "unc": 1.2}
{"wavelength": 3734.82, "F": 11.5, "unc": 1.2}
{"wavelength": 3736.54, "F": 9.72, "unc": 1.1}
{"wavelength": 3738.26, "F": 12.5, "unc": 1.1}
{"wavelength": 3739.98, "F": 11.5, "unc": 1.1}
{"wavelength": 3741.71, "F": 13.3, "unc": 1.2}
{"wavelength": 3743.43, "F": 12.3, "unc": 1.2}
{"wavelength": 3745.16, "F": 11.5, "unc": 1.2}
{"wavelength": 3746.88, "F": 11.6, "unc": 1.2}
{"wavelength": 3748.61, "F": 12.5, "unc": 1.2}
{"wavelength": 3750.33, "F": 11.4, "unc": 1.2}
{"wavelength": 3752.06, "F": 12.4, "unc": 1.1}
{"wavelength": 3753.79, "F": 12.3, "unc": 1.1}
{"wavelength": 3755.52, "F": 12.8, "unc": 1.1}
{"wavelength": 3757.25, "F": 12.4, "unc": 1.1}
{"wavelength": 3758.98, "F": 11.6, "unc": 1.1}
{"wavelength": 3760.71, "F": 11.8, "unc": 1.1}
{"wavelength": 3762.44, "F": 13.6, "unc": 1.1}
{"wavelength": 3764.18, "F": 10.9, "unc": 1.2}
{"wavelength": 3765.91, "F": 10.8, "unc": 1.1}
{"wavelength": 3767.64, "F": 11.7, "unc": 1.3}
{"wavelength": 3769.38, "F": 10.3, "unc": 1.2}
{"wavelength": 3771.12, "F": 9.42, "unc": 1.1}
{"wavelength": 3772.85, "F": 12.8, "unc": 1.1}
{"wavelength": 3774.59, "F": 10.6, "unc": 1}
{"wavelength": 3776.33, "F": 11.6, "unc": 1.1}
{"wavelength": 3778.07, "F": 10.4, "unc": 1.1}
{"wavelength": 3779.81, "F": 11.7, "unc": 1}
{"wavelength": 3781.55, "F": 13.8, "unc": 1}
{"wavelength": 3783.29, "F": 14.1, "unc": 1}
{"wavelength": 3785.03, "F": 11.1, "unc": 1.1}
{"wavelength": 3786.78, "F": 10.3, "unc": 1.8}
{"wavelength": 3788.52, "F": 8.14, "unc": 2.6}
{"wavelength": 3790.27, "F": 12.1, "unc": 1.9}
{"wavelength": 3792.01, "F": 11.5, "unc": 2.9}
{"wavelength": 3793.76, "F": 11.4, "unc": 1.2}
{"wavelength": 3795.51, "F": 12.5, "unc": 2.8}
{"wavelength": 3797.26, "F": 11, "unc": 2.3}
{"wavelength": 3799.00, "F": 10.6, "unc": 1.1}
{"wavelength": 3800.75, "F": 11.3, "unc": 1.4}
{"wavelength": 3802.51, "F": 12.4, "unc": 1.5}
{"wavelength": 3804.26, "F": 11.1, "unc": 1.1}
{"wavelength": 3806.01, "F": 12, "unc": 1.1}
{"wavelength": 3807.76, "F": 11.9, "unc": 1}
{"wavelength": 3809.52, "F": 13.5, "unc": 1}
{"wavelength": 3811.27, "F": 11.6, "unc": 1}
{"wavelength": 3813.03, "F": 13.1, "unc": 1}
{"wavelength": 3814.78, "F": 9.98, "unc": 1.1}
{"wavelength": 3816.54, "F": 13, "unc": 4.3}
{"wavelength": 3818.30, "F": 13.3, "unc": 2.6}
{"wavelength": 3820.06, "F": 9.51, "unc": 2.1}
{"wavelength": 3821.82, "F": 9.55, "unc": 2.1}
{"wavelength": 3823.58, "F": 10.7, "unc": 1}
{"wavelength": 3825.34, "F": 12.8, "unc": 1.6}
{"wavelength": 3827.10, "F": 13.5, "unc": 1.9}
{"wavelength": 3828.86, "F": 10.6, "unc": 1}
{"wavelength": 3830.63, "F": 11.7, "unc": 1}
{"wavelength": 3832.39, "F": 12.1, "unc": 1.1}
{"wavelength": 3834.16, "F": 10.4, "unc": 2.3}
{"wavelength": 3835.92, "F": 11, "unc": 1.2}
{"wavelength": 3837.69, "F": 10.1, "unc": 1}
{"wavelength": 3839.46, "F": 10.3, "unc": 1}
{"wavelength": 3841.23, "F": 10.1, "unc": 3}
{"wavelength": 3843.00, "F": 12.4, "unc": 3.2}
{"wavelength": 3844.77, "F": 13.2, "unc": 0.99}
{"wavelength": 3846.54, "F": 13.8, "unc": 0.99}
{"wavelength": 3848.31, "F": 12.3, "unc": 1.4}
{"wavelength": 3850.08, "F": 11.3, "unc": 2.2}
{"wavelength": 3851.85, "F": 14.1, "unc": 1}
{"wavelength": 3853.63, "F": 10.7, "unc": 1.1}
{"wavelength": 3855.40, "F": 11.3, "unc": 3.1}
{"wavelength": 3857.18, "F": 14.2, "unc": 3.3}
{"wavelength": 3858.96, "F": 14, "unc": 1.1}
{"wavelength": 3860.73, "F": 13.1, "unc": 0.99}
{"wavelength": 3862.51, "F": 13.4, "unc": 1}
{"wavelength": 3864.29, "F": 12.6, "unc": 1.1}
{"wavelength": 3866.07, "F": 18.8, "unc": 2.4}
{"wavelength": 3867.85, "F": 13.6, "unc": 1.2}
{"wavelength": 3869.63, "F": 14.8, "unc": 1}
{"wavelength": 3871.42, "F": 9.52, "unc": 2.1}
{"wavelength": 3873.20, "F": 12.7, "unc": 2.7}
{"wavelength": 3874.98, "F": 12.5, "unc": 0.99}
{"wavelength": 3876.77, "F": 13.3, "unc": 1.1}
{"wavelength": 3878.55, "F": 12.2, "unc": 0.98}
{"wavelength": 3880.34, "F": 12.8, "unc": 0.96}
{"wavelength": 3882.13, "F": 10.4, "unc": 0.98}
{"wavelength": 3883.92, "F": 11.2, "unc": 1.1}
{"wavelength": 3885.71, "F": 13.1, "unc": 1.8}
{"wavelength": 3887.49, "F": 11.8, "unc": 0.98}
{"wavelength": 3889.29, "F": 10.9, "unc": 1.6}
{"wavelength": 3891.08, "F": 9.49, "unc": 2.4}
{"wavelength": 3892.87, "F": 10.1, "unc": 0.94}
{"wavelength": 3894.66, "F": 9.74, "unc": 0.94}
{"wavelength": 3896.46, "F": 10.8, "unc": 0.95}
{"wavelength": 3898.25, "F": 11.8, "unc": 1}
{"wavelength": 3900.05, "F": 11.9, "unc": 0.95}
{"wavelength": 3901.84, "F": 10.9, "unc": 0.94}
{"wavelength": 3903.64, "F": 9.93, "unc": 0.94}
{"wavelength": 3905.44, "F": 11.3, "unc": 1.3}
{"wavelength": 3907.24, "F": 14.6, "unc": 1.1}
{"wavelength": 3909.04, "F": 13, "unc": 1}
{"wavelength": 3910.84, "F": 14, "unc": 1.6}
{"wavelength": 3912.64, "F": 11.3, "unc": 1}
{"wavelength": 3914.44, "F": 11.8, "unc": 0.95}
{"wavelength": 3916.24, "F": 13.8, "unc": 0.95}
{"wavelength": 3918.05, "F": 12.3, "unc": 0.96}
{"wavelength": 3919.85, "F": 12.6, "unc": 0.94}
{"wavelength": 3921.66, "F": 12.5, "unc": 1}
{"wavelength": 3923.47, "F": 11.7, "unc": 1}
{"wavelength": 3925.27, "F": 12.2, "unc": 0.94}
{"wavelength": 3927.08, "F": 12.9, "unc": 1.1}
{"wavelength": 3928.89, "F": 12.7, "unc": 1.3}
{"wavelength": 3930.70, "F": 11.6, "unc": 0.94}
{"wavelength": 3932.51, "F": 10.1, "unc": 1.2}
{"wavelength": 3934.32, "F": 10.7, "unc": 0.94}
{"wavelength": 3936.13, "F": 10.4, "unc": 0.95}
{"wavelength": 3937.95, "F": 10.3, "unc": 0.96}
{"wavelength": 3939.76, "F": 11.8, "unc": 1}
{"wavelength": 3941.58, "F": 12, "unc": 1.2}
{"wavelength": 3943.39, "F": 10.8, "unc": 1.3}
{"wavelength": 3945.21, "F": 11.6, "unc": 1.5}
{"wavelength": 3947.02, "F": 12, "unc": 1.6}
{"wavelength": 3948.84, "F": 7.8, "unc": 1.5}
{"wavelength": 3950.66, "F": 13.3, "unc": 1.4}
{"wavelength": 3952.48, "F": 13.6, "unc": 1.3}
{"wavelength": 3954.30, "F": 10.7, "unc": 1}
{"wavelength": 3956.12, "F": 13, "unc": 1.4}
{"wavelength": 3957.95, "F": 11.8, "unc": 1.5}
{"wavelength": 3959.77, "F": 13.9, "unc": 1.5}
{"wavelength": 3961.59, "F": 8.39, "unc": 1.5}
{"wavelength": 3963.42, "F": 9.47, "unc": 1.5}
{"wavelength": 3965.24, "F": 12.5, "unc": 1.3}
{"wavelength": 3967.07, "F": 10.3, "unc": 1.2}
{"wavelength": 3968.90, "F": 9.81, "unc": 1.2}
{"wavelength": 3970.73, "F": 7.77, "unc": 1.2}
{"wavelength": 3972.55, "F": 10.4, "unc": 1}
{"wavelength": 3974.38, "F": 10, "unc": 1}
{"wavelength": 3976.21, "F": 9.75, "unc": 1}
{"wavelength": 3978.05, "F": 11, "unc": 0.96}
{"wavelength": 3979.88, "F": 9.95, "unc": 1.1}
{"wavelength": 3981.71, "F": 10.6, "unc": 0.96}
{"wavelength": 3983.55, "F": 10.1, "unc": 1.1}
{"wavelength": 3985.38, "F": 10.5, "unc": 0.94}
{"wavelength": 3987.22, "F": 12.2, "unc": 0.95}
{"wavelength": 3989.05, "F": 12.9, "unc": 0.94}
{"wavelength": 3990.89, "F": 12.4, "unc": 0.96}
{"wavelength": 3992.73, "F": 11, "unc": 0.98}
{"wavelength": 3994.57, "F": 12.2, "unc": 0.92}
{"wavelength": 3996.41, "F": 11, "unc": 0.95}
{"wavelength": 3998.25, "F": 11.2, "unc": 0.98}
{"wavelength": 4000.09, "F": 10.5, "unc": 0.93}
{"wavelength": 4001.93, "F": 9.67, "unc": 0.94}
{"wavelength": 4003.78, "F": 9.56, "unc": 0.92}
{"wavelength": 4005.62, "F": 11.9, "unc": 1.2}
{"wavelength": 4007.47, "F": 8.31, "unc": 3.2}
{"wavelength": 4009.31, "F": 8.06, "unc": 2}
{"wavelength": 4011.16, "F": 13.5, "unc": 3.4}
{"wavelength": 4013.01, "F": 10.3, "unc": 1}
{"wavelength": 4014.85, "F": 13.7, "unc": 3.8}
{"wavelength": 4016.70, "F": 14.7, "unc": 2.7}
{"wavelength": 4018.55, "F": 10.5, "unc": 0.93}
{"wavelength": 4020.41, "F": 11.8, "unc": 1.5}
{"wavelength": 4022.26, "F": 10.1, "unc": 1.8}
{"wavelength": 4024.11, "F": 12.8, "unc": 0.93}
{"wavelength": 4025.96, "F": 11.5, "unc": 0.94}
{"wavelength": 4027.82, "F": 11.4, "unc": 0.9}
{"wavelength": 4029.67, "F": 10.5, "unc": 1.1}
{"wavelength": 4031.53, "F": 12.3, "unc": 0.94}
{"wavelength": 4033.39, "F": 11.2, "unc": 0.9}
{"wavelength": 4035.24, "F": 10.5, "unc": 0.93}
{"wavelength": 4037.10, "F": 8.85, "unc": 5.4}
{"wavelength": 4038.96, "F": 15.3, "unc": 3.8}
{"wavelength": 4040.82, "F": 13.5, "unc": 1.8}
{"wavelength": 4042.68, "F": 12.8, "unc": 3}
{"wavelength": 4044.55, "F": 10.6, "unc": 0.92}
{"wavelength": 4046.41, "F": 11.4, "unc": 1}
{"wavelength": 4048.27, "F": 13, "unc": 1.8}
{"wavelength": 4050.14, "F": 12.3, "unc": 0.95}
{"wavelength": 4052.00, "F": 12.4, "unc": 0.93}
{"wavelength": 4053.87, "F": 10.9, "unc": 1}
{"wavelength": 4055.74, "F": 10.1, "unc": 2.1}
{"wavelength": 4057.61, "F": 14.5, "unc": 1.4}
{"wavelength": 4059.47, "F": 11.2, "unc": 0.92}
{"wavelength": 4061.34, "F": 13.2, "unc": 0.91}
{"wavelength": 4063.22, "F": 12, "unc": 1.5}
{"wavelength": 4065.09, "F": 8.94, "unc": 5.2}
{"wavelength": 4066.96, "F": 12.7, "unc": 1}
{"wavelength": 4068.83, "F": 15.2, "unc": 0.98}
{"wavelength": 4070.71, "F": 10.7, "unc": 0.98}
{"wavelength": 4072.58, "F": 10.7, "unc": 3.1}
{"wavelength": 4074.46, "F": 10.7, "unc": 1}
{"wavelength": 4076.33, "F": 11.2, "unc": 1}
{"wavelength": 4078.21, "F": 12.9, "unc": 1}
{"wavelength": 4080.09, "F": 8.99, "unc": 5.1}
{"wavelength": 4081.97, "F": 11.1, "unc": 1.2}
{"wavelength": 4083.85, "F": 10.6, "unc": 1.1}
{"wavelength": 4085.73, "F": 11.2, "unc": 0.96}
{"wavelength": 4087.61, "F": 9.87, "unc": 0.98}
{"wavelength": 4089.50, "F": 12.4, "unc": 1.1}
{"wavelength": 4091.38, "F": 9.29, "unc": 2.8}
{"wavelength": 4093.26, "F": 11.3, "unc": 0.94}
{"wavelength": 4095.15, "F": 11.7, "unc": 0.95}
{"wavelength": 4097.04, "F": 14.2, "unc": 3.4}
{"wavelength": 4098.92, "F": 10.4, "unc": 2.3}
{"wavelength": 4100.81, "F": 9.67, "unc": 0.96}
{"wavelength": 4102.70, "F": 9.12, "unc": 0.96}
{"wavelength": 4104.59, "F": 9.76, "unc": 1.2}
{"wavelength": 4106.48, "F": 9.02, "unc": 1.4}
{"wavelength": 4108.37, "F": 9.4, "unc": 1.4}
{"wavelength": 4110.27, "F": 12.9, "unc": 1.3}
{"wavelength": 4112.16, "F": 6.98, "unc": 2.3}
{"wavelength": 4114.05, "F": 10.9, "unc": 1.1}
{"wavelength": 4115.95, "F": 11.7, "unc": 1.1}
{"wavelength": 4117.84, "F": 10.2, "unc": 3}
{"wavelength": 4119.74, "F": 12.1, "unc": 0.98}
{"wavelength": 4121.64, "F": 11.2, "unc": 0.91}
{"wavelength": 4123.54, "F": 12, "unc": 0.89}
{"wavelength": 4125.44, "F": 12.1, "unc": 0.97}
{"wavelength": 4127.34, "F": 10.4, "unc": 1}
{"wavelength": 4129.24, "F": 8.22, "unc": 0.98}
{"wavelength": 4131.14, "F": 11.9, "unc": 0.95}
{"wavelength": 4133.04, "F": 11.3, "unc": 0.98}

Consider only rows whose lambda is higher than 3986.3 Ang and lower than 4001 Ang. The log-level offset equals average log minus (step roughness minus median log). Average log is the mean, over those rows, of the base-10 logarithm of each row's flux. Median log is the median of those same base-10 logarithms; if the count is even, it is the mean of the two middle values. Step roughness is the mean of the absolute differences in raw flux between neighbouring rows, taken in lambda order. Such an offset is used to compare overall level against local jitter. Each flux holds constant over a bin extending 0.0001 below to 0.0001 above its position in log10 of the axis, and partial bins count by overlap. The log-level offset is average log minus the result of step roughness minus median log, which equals 1.3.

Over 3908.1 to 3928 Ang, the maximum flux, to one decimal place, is 14.0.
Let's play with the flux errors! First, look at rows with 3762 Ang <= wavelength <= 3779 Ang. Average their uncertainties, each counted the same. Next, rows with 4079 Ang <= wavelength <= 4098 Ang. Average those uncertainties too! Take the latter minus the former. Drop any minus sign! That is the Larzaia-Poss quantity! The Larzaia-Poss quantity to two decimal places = 0.72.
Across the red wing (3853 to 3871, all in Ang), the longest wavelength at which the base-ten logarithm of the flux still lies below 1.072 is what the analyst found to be 3855.40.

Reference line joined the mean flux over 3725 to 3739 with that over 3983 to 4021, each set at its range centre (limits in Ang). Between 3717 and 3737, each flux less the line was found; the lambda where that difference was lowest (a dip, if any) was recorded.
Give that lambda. 3736.54 Ang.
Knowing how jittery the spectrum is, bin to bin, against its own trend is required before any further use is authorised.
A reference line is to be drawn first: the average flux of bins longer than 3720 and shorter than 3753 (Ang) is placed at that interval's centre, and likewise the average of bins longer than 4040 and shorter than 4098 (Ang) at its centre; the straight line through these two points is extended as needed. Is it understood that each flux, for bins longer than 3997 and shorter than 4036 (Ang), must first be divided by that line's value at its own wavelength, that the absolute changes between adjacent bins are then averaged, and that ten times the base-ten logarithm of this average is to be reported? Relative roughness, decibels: -8.1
